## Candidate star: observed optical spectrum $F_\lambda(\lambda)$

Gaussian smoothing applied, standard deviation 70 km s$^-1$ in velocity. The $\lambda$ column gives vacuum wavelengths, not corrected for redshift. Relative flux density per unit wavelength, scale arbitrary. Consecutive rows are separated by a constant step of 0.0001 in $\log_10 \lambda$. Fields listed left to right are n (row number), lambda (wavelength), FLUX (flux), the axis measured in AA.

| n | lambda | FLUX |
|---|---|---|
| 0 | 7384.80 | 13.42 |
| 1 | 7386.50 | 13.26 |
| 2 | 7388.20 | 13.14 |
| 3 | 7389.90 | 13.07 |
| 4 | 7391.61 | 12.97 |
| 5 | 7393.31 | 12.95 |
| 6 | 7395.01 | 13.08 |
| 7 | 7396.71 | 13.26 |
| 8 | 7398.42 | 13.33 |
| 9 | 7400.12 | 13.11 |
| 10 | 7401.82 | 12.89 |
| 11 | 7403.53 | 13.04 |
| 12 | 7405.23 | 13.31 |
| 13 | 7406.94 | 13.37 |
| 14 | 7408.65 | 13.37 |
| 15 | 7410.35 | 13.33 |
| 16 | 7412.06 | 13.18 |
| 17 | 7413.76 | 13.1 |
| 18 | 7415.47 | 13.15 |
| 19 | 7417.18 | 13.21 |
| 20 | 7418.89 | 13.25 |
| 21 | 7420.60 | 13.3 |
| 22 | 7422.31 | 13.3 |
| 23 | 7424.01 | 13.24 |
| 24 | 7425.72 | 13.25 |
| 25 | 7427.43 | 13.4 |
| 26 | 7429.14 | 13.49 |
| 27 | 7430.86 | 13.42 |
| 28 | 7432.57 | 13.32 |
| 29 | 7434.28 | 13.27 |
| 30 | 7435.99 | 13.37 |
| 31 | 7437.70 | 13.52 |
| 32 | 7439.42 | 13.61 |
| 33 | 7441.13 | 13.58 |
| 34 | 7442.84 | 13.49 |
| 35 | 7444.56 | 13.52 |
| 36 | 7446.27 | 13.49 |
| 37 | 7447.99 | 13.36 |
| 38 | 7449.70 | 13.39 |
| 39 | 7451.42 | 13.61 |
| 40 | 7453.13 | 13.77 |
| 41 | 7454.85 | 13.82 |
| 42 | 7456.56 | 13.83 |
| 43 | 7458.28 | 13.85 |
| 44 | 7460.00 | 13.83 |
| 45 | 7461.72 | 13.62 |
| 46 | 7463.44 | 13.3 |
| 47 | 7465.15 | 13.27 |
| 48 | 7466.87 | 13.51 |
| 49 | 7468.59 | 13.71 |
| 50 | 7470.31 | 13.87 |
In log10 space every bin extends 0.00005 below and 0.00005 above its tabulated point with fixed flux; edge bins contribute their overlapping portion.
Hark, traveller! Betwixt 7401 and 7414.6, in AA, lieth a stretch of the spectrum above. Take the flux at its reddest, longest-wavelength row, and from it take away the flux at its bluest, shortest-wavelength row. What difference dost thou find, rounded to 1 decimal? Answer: 0.2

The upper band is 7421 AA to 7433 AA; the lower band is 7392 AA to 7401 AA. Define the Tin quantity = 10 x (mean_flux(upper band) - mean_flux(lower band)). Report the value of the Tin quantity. 2.0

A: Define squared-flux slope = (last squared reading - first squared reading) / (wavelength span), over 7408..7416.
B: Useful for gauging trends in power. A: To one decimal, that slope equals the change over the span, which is -0.9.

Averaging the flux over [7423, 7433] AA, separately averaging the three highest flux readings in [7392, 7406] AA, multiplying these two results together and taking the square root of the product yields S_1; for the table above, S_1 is 13.3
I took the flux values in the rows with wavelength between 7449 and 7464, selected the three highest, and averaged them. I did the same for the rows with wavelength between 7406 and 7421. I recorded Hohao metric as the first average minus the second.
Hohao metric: 0.48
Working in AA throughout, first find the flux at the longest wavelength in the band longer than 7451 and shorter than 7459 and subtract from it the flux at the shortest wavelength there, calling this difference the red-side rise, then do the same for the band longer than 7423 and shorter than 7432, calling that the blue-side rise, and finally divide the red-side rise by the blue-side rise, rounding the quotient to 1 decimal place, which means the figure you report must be 1.3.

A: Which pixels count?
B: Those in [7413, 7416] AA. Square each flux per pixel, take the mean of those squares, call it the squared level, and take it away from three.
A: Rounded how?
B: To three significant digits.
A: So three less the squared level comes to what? -169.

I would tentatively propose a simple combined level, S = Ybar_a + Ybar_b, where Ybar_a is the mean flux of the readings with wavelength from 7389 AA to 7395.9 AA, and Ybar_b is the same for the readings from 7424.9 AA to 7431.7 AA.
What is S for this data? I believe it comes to 26.4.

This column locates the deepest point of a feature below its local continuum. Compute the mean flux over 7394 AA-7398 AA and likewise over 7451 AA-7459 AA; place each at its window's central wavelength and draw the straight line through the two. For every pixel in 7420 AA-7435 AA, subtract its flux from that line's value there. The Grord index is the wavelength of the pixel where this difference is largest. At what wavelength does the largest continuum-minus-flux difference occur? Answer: 7434.28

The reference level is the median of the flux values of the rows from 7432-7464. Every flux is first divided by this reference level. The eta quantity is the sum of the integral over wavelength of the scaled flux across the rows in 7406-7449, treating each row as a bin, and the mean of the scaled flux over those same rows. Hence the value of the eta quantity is 43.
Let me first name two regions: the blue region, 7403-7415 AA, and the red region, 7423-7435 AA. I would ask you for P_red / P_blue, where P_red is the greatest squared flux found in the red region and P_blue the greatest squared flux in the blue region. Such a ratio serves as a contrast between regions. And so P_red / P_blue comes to 1.018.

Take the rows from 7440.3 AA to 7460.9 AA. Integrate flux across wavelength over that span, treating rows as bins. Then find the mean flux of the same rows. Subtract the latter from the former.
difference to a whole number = 267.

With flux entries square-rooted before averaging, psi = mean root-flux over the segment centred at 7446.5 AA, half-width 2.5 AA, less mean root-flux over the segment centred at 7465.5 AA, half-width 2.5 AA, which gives 0.01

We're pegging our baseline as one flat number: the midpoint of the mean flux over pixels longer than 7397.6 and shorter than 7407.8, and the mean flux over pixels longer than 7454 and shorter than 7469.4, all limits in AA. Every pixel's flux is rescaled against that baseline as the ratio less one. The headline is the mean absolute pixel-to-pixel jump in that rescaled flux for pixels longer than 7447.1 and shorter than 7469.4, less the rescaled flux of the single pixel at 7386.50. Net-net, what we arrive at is 0.020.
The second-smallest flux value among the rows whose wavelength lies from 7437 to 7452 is 13.39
